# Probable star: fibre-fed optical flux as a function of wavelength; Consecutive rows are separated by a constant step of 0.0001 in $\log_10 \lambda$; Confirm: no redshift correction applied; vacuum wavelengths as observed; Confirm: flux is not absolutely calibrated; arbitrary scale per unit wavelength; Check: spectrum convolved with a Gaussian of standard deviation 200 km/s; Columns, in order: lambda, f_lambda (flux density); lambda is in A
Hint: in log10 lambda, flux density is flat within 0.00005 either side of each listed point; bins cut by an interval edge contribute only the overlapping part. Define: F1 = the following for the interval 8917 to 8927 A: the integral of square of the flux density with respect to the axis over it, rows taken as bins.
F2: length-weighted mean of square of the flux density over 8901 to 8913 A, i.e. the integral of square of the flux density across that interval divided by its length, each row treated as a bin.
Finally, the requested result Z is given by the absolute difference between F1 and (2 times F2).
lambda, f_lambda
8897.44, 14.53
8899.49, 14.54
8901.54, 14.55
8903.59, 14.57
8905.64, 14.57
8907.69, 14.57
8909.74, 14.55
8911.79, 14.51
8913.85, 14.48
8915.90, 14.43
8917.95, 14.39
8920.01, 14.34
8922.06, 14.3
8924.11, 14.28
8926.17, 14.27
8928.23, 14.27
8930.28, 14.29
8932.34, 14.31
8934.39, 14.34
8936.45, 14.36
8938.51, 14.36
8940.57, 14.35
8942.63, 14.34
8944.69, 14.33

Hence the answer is 1626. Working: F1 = 2049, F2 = 212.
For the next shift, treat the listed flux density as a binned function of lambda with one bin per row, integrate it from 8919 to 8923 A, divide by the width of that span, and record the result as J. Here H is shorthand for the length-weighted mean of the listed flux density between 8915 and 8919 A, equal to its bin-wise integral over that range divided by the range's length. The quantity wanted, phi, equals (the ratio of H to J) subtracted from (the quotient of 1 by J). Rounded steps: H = 14.40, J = 14.3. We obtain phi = -0.935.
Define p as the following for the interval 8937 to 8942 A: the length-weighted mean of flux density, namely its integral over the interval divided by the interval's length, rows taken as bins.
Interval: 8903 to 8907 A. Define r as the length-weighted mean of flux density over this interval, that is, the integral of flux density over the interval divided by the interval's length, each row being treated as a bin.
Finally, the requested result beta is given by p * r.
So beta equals 209.0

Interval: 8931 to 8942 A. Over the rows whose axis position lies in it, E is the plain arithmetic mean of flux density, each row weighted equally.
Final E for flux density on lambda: 14.34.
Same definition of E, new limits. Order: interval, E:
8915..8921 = 14.39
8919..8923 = 14.32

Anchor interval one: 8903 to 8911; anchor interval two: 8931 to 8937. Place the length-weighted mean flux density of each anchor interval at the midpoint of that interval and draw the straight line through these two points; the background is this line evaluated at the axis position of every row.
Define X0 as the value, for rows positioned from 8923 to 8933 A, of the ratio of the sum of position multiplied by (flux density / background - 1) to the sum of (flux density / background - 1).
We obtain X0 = 8927.2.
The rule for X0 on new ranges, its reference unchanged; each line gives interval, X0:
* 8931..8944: 8941.0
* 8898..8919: 8908.4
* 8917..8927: 8922.5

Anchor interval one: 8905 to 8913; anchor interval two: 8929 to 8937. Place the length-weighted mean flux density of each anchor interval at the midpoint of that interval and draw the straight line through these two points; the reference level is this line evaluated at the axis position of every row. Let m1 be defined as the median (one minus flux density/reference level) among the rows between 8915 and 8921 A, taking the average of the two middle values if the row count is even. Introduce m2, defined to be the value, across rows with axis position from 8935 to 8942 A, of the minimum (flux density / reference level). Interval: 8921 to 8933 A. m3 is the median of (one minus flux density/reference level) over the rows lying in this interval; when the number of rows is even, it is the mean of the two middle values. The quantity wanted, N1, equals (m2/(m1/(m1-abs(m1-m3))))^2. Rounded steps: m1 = 0.005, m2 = 1.00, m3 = 0.0079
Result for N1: 0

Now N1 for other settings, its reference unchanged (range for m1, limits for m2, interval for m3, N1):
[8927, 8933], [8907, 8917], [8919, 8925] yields 0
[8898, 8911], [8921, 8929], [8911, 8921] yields 17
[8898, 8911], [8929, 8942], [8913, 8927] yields 116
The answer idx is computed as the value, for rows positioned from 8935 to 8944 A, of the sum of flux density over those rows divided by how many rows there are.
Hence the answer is 14.35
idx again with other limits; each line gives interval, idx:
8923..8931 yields 14.28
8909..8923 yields 14.43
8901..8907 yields 14.56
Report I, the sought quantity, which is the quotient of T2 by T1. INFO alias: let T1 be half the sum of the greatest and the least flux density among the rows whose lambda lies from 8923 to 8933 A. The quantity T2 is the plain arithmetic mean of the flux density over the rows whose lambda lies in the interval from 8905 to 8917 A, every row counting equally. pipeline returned 1.02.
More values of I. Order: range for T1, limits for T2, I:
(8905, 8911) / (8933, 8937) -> 0.99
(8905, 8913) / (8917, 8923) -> 0.99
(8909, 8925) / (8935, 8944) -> 1.00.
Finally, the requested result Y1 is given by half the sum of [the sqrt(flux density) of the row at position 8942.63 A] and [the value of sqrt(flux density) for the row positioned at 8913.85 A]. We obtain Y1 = 3.80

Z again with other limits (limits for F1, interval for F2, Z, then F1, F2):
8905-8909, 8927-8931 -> 442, 849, 204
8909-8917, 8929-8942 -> 1269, 1680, 205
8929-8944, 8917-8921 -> 2670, 3082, 206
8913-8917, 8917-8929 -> 428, 837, 205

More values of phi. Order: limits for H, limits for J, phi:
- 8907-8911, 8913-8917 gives -0.937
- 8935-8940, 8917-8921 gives -0.930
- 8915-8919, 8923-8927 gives -0.939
